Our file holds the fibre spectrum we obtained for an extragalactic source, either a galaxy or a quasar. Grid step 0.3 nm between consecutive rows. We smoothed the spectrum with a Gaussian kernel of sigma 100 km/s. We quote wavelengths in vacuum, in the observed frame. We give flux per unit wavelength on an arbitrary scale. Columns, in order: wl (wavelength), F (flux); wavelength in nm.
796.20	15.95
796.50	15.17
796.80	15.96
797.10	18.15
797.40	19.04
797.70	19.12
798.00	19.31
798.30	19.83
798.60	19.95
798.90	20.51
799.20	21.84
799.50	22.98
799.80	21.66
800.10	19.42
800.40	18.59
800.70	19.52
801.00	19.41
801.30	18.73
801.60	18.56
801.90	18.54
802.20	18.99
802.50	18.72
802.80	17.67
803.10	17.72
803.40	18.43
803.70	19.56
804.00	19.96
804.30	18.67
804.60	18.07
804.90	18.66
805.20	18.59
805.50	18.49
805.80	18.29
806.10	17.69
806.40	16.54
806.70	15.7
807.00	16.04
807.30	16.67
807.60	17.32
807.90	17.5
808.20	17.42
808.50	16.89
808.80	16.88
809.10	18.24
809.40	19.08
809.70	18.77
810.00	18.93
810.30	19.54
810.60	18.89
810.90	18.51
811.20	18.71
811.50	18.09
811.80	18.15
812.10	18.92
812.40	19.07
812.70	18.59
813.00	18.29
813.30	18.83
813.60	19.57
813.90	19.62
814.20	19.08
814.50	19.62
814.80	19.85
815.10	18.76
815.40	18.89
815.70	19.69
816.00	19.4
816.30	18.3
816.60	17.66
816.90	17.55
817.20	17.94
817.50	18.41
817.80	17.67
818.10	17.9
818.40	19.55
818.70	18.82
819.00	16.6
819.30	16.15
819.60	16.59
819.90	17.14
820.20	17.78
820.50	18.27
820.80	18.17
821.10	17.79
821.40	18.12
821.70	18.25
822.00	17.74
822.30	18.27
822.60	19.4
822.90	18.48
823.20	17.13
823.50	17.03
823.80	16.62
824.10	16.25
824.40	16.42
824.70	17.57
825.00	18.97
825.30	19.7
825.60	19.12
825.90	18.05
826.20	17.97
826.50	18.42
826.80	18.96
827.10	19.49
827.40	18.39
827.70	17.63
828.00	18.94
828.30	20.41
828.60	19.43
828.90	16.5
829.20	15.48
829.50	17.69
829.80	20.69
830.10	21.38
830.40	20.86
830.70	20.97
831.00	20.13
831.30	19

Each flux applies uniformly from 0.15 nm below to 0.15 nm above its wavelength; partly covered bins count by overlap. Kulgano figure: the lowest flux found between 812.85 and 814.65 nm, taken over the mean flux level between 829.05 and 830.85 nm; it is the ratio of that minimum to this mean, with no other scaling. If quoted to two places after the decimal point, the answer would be 0.94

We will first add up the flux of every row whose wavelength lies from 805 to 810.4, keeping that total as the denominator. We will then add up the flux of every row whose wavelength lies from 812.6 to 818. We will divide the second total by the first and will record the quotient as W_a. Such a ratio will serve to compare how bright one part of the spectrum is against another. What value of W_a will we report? 1.06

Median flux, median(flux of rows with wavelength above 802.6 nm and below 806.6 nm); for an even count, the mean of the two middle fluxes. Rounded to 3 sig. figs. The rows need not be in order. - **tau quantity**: 18.4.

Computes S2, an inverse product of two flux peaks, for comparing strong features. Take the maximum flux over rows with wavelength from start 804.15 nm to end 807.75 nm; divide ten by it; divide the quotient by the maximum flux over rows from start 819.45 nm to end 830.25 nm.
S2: 0.0251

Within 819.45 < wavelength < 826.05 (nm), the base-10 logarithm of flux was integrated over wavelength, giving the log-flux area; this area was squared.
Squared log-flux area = 68.2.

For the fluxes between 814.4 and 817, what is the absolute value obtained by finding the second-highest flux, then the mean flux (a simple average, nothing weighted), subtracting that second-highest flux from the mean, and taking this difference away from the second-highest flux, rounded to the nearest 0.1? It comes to 20.5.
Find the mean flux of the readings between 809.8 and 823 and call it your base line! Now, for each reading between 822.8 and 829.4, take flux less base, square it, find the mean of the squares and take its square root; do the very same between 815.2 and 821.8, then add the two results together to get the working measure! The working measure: 2.32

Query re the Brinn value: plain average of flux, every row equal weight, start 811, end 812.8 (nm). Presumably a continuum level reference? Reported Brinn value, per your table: 18.59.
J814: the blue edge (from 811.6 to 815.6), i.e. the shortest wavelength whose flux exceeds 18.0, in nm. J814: 811.80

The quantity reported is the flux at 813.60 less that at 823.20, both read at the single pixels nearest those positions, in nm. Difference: 2.4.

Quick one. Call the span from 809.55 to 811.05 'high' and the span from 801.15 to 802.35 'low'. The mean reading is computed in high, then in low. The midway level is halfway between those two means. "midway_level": 18.8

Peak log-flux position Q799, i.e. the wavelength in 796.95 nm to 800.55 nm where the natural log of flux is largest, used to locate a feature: 799.50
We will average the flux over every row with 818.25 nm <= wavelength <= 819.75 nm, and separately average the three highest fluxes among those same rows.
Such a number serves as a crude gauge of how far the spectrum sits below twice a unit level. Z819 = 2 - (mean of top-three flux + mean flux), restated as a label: -33.9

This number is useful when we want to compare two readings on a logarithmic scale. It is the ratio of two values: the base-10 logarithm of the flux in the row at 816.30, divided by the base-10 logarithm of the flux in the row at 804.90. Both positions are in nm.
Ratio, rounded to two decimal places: 0.99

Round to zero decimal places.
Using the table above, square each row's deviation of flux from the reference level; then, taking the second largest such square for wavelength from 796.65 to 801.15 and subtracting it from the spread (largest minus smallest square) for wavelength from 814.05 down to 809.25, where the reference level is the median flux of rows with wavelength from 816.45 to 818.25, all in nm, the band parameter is -13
